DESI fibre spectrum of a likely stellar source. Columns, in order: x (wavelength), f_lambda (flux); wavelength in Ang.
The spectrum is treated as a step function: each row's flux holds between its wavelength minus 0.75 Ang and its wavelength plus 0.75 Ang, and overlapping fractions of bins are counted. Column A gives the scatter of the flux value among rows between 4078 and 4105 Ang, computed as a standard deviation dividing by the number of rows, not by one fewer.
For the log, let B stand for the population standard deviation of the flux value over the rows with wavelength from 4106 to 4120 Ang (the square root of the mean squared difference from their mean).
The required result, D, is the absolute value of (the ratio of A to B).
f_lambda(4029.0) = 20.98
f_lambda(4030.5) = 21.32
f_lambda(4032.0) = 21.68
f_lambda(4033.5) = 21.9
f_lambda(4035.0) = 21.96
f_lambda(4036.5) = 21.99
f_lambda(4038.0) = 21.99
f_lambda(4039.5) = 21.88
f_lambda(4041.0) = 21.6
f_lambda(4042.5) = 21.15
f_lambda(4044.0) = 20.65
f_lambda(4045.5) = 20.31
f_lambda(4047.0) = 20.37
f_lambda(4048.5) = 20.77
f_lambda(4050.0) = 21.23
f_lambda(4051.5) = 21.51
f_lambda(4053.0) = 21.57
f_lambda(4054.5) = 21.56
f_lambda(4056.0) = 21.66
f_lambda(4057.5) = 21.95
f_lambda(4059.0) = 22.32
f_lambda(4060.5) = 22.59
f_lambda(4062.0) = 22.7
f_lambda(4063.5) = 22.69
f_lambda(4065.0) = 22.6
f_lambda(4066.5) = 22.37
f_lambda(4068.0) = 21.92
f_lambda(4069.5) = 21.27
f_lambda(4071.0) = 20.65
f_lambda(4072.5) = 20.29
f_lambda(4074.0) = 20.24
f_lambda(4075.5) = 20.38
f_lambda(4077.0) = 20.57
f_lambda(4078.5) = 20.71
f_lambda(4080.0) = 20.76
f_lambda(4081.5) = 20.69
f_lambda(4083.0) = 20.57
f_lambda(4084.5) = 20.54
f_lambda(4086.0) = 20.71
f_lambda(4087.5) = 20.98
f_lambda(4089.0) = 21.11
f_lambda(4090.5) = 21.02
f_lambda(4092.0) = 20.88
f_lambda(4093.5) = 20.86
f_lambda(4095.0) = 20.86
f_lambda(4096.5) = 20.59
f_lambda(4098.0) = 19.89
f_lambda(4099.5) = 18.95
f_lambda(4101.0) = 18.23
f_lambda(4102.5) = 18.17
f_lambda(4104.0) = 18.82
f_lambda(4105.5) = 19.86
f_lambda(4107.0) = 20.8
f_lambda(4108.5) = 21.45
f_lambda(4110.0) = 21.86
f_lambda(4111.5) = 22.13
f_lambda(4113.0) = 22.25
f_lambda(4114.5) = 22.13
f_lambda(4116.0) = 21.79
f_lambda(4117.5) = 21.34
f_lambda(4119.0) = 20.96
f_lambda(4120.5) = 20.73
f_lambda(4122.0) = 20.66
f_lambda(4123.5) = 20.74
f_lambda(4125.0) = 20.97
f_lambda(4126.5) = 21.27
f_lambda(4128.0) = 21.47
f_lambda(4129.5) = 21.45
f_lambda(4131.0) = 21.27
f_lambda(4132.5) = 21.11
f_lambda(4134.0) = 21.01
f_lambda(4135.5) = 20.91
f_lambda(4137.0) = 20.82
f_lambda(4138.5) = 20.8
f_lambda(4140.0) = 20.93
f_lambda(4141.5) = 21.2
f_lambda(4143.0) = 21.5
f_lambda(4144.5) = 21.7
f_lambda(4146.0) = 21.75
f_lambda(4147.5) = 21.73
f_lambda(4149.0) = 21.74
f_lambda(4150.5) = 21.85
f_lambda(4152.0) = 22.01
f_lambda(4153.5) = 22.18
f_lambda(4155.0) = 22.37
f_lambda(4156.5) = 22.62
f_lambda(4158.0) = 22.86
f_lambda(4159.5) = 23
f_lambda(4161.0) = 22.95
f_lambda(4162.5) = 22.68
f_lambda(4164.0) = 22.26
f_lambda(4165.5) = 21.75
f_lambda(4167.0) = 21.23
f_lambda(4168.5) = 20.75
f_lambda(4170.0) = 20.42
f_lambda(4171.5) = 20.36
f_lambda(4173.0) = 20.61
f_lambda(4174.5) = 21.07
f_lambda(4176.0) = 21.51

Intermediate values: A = 0.96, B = 0.5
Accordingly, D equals 1.9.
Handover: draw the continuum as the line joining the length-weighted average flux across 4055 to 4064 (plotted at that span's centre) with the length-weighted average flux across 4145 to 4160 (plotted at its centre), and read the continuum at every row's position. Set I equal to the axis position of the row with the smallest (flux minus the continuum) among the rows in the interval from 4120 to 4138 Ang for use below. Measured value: 4122.0 Ang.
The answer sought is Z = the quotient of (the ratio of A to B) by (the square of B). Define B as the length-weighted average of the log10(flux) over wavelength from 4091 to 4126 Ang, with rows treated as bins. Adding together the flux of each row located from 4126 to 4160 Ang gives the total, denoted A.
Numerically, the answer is 219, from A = 498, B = 1.31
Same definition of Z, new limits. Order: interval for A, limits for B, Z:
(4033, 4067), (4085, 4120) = 220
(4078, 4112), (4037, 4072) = 198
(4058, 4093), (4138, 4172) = 204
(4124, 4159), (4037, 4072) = 208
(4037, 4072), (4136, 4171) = 208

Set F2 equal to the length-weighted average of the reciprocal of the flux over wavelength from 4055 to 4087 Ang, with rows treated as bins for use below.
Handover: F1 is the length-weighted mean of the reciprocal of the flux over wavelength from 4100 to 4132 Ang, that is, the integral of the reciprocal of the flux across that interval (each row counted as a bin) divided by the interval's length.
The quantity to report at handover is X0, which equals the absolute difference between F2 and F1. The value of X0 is 0.0012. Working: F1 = 0.0481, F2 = 0.0469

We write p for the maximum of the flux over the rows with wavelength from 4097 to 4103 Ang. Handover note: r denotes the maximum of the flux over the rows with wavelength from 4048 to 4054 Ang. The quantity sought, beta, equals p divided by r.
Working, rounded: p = 19.89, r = 21.57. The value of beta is 0.922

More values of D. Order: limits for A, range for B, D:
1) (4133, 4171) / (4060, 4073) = 0.8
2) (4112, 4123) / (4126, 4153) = 1.6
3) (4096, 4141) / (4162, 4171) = 1.3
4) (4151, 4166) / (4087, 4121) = 0.3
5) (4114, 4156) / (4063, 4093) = 0.7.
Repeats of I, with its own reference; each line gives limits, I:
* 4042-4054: 4045.5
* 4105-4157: 4105.5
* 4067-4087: 4074.0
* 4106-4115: 4107.0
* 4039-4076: 4074.0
